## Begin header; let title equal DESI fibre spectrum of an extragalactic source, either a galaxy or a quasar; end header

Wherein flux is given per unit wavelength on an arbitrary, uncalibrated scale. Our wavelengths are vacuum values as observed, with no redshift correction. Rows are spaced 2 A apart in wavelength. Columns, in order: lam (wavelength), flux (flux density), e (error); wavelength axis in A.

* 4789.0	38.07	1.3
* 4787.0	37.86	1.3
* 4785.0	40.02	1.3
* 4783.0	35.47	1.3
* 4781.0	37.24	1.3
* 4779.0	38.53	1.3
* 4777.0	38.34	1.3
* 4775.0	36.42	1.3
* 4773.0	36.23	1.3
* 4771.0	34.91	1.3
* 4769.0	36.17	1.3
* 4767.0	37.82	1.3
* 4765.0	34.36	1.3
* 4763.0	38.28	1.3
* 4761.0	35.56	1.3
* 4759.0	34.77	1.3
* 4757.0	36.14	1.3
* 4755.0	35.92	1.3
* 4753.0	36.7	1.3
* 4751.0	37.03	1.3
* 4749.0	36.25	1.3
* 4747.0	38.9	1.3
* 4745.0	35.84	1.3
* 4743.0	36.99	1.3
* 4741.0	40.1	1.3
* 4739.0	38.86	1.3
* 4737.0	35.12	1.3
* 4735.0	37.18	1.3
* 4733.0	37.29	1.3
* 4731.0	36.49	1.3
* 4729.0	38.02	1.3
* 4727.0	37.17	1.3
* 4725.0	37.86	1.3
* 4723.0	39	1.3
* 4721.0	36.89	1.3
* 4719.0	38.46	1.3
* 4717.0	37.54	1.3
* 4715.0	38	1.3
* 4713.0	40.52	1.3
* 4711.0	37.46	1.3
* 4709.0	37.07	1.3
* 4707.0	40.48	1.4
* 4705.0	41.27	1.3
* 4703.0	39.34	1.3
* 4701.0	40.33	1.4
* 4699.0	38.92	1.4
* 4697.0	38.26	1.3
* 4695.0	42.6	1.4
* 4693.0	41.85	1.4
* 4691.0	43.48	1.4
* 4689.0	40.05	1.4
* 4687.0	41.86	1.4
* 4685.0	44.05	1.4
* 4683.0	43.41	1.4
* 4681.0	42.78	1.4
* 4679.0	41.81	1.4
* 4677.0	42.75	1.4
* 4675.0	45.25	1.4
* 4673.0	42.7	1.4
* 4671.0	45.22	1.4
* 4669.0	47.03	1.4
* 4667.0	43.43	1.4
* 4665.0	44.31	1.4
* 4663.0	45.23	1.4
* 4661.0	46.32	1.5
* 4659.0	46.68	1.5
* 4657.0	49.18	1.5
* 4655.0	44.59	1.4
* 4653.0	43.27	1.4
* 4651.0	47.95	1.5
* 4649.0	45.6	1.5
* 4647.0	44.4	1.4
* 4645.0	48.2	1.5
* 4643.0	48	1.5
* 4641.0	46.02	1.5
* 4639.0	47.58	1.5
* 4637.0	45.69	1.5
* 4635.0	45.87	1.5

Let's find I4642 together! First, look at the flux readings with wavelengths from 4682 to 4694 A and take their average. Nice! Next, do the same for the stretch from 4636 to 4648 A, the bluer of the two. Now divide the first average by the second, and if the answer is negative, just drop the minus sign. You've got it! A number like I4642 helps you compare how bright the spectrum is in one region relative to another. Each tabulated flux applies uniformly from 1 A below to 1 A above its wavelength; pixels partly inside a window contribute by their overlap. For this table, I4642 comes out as 0.910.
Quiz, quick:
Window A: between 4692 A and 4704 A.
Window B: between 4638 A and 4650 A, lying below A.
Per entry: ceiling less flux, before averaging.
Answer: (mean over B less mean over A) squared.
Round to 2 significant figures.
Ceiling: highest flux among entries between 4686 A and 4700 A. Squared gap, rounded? 41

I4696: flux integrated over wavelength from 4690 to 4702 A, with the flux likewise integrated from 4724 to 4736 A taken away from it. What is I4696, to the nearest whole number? 43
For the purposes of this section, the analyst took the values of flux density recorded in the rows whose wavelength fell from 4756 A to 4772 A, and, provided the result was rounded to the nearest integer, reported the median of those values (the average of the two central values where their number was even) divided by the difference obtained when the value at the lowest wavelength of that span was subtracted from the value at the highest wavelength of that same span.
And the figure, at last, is -29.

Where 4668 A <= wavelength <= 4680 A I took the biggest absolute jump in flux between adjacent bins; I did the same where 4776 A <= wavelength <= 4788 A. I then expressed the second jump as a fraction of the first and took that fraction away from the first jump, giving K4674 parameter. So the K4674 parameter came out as 0.8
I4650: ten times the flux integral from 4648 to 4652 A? 1871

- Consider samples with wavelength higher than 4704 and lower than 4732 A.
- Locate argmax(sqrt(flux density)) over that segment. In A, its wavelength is 4705.0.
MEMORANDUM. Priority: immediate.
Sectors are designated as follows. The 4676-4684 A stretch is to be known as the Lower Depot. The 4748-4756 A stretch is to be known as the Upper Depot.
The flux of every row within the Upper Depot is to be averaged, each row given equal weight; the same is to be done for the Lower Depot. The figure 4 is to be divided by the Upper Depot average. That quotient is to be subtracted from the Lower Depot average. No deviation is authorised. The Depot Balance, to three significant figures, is 42.6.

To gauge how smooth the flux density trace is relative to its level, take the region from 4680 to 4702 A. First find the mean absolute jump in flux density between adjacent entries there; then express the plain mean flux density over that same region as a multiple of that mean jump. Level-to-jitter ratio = 24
